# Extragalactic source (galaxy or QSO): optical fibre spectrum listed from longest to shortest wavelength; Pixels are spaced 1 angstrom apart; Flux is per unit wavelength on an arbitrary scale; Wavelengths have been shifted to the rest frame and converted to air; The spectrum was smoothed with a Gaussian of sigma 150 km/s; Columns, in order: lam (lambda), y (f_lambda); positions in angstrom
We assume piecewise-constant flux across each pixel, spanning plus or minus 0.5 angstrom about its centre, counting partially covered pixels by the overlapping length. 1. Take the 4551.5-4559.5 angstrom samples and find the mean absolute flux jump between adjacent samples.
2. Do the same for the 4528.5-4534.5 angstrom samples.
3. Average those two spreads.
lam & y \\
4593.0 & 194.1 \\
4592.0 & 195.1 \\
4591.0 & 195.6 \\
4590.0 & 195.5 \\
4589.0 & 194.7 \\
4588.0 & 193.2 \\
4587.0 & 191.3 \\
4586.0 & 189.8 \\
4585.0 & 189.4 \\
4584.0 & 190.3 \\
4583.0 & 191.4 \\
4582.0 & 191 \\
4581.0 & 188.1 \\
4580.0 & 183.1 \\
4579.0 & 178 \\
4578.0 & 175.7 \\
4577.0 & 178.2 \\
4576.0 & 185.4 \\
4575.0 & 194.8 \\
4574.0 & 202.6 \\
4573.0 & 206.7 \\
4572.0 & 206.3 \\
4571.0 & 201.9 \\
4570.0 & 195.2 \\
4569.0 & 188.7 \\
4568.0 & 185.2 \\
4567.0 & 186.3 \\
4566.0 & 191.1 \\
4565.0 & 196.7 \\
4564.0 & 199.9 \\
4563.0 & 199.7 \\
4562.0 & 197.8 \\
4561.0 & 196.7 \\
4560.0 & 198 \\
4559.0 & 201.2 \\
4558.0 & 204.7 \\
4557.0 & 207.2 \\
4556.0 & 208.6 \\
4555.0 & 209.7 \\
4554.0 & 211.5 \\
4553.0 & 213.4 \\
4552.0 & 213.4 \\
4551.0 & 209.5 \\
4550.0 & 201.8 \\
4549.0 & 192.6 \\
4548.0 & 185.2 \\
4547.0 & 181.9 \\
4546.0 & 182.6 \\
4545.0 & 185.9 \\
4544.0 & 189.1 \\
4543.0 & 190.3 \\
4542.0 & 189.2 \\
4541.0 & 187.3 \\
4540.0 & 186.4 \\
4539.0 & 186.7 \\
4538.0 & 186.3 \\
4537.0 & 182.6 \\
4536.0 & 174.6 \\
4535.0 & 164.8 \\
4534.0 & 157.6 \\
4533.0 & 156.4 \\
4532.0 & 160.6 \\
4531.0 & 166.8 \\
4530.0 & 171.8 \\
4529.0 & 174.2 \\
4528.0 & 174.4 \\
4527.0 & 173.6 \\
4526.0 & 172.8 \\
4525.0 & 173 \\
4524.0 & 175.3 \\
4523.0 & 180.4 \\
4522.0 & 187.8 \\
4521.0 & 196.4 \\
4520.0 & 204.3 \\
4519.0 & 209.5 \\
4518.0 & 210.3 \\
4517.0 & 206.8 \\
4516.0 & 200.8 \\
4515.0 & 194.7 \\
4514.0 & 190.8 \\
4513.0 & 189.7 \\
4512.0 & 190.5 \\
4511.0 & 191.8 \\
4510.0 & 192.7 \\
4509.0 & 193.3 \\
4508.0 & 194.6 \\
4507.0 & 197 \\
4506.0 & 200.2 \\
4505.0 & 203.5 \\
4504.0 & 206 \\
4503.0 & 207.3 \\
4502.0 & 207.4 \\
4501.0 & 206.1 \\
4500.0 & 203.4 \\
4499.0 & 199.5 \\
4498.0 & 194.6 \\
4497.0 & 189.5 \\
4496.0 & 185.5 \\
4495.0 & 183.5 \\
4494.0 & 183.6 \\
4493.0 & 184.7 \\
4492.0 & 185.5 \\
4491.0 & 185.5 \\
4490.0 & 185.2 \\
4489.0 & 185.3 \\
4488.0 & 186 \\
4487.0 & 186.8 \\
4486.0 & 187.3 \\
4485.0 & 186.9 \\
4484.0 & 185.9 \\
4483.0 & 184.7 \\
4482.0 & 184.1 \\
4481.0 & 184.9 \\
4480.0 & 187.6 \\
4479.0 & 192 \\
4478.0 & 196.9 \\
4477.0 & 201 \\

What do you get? 2.77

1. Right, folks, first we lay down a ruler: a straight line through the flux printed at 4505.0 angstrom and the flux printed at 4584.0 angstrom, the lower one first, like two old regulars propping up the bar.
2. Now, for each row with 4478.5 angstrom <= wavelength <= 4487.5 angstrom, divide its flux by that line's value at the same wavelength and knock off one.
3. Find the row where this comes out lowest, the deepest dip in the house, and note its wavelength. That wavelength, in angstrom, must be 4482.0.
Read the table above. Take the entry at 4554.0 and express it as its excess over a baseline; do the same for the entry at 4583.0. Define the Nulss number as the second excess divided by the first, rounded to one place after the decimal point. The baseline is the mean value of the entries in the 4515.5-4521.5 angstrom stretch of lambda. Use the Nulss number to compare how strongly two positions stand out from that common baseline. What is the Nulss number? -1.9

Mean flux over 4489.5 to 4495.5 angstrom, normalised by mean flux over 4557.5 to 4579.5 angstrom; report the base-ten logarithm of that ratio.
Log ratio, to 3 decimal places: -0.022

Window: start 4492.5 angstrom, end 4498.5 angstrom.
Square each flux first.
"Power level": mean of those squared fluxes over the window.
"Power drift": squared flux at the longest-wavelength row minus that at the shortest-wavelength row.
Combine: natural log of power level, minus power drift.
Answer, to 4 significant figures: -3745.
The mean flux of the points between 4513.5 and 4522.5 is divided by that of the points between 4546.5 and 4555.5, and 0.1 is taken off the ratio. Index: 0.890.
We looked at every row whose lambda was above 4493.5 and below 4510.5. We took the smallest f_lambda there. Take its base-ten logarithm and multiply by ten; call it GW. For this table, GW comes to 22.6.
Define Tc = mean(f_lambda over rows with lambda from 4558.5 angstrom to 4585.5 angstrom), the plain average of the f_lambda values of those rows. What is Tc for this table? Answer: 193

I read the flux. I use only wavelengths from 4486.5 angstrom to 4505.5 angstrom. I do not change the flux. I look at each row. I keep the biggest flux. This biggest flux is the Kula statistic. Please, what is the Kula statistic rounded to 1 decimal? 207.4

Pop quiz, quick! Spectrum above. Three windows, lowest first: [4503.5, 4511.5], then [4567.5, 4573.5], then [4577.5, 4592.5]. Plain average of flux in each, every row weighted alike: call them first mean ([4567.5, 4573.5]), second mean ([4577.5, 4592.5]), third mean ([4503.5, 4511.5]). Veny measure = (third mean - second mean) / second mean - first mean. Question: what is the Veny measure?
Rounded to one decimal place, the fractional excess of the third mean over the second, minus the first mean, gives -197.3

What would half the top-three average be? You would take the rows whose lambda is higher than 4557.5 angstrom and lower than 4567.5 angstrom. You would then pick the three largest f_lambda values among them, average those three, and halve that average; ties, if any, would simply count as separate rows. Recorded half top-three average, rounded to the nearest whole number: 101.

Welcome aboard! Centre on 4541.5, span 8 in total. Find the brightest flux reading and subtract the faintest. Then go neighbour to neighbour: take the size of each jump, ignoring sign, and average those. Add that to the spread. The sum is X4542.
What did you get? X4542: 6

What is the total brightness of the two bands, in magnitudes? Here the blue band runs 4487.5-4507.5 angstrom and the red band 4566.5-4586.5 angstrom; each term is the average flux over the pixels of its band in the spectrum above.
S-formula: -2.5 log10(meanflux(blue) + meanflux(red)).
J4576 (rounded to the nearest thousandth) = -6.462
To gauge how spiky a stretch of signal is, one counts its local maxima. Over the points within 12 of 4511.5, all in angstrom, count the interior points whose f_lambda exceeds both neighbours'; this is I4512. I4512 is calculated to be 2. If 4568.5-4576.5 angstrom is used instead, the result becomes 1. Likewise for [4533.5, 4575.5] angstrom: 4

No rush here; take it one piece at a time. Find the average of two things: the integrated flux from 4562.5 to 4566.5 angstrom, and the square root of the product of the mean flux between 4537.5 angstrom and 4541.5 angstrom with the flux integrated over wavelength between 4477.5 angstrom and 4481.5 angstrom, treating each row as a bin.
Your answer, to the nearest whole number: 582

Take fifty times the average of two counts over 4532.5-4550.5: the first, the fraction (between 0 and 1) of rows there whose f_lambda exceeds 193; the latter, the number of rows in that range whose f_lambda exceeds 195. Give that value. 26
